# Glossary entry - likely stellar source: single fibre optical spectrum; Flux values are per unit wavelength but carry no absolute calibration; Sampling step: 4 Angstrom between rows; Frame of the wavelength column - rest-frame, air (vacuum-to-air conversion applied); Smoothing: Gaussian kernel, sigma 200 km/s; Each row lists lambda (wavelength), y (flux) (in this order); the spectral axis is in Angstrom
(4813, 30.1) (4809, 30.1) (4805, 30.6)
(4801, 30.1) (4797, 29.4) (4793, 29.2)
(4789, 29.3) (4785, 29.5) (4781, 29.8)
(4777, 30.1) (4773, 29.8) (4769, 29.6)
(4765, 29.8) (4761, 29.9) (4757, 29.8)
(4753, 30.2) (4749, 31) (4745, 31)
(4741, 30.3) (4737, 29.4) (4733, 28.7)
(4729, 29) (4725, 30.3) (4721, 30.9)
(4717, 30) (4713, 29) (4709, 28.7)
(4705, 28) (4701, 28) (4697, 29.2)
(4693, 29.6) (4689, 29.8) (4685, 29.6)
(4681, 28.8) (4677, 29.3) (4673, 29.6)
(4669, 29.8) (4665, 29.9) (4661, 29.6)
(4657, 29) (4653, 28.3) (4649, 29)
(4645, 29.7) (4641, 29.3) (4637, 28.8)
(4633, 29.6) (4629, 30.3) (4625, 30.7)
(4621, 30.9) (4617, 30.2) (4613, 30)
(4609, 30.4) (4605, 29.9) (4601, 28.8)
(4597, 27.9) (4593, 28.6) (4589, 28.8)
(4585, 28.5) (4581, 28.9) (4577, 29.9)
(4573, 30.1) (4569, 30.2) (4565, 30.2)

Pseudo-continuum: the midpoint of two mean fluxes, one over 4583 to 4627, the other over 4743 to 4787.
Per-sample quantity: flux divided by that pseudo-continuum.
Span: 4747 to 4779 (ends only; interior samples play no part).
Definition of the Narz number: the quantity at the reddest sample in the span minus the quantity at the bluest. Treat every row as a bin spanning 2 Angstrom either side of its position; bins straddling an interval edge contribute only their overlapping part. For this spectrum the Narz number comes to -0.03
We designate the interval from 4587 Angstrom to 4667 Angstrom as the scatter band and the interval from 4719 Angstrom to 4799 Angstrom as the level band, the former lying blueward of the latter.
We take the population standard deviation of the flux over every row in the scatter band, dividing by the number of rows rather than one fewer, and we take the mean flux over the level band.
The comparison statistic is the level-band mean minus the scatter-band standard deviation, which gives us 29.05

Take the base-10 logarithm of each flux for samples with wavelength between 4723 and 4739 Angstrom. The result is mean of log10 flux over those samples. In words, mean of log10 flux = 1.468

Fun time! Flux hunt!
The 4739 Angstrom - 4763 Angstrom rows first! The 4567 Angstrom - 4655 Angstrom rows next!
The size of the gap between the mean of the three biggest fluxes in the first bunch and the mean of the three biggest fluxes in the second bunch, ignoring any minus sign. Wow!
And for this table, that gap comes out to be 0.1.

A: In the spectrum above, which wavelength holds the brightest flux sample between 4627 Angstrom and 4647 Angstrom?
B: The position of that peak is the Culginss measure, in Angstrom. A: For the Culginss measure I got 4629 Angstrom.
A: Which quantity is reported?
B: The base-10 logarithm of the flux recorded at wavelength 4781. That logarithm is 1.47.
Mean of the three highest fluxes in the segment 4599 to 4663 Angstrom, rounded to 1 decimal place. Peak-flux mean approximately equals 30.7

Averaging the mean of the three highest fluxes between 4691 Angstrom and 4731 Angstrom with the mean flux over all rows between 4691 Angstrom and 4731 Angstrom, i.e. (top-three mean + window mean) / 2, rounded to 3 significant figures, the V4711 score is 29.8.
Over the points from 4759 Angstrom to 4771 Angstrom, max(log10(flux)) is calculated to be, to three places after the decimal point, 1.476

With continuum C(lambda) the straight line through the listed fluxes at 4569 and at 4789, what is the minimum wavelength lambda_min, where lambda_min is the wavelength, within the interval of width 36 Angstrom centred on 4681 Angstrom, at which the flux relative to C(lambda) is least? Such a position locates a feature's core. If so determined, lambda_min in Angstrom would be 4681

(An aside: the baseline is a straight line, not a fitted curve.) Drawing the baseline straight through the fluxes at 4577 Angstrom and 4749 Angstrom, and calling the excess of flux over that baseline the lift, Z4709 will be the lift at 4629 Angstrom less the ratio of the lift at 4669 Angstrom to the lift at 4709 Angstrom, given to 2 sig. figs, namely -0.27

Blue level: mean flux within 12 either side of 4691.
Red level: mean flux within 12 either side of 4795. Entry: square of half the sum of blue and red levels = 866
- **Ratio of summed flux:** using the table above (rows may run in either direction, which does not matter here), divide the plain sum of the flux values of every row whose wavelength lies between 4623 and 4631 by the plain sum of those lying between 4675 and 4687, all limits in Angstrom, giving 0.70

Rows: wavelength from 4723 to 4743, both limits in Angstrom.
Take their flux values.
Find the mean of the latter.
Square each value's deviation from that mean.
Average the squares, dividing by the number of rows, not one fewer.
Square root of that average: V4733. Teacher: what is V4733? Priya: 0.66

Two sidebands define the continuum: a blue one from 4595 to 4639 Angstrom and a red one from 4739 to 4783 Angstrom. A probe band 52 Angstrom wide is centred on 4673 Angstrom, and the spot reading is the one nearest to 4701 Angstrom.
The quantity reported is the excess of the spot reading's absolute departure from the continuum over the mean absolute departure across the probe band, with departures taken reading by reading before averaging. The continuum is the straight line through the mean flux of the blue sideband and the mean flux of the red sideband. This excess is 1.4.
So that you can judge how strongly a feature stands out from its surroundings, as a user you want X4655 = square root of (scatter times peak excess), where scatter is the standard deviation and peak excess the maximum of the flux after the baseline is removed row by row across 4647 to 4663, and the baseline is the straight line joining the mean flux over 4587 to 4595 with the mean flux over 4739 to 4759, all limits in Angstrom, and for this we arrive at 0.2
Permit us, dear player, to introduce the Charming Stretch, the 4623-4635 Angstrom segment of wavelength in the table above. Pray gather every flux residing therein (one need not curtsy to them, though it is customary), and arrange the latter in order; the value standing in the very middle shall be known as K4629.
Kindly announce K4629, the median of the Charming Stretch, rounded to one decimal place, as 30.3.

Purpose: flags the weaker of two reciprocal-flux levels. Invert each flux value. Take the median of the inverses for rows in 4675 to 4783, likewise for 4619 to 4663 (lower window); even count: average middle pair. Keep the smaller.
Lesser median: 0.0336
